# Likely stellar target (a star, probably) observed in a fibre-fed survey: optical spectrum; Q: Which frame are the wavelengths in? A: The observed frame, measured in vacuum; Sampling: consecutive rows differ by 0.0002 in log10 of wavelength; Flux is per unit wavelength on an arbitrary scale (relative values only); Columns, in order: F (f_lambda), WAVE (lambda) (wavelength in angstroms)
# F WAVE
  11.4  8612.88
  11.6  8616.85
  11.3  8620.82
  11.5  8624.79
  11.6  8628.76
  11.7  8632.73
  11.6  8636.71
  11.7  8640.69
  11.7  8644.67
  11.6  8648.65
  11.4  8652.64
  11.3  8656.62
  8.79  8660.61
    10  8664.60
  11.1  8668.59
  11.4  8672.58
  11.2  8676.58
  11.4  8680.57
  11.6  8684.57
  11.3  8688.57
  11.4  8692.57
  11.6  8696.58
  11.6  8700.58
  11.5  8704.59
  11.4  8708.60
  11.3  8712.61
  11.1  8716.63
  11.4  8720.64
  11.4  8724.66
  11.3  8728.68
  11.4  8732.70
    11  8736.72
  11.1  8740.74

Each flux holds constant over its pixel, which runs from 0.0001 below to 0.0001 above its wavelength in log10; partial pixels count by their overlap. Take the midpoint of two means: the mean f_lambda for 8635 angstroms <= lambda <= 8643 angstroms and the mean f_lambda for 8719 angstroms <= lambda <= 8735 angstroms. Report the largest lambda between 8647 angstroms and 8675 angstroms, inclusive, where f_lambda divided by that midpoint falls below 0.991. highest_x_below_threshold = 8672.58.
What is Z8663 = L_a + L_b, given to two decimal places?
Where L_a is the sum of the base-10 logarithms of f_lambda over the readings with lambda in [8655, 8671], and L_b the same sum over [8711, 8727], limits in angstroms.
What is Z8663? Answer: 8.25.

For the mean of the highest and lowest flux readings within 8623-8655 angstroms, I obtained 11.55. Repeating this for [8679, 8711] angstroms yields 11.45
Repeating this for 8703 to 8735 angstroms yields 11.30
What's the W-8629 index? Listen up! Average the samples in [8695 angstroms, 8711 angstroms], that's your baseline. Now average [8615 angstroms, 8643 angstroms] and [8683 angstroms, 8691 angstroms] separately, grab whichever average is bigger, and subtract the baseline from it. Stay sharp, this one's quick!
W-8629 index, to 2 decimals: 0.05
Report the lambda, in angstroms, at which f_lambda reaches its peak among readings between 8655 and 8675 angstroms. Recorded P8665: 8672.58 angstroms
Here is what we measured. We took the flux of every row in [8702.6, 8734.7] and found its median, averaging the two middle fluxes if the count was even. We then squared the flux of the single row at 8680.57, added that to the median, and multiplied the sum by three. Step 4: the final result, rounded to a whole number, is 424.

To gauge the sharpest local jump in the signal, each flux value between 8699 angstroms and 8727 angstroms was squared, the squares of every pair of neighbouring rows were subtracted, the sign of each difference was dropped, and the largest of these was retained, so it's 7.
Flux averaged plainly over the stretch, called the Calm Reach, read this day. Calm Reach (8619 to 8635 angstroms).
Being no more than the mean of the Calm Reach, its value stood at 11.5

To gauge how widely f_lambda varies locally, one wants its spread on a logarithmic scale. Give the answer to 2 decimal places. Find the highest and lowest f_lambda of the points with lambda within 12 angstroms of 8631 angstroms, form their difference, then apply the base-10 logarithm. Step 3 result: -0.40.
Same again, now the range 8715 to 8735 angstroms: -0.52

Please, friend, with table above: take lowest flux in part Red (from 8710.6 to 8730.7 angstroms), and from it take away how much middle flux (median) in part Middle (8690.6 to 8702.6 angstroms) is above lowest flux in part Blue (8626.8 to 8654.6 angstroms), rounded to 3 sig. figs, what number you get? 10.9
